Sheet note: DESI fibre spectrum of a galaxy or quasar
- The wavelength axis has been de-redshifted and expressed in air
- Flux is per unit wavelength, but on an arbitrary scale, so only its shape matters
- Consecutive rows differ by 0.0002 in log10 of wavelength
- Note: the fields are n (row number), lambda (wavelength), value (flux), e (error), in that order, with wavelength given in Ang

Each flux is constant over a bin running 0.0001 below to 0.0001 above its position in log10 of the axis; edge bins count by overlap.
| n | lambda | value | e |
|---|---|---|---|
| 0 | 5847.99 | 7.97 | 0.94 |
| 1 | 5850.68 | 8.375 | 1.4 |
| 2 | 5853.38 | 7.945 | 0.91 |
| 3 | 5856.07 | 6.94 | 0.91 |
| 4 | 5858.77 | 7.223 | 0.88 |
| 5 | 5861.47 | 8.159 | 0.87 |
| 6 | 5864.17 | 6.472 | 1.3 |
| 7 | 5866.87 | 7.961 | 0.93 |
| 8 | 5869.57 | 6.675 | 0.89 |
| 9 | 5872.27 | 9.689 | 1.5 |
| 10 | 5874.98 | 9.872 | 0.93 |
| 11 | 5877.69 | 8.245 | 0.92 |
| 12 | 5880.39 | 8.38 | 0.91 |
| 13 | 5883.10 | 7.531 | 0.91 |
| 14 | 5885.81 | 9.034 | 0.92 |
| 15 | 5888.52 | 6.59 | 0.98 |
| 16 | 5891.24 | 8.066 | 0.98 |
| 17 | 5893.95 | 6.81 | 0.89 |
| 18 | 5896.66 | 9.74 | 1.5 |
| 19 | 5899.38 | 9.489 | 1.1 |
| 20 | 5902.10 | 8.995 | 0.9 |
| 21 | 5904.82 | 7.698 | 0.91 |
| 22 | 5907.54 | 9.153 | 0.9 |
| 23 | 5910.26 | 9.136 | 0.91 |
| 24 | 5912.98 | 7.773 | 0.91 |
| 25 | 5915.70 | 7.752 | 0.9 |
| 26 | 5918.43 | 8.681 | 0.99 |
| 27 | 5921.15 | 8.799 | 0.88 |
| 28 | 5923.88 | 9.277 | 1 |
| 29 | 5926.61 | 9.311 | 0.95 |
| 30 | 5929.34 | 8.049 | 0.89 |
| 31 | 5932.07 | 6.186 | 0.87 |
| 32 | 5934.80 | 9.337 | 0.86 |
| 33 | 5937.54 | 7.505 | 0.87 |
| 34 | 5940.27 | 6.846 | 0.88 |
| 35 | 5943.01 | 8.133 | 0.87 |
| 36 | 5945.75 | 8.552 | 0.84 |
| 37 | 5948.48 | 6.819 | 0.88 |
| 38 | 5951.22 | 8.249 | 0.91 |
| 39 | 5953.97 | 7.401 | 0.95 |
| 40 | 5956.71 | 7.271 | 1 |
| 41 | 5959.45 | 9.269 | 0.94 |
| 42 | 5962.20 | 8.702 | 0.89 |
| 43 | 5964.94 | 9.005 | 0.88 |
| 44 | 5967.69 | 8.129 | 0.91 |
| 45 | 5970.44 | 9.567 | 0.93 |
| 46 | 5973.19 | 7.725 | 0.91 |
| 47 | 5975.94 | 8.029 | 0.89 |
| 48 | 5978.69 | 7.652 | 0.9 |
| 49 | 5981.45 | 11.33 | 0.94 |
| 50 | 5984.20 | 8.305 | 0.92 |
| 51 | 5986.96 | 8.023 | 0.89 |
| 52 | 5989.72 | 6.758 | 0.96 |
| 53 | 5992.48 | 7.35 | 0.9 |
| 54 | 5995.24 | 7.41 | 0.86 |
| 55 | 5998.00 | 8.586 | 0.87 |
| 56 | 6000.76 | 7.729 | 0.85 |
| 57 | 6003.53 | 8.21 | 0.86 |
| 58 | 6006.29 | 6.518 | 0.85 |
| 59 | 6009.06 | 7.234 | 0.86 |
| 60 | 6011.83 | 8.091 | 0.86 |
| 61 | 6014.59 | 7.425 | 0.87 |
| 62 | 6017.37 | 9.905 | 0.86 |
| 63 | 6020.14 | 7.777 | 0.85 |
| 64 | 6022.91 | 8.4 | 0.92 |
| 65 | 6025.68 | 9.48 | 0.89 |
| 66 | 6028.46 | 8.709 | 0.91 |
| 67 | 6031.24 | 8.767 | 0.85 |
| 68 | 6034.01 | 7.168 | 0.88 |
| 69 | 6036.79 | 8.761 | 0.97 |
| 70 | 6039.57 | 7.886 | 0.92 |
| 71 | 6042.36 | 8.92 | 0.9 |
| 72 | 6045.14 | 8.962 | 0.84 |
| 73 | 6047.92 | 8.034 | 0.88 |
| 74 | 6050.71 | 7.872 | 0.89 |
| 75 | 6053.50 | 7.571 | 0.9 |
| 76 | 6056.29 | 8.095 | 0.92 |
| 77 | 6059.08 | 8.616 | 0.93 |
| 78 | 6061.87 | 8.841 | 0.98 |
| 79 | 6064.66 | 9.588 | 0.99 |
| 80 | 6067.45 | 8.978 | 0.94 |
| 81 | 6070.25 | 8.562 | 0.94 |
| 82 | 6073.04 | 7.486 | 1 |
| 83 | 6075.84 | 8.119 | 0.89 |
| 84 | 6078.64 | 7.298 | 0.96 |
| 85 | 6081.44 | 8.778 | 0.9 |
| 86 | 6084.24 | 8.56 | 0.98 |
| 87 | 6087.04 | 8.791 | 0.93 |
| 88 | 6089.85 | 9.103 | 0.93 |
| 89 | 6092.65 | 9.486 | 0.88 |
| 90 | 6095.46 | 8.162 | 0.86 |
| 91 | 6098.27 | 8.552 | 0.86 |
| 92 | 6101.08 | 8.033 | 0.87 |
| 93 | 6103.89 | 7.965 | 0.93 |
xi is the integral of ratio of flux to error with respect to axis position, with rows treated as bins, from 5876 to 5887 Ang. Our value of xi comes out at 100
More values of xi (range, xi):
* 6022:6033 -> 109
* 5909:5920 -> 99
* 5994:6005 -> 102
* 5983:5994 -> 91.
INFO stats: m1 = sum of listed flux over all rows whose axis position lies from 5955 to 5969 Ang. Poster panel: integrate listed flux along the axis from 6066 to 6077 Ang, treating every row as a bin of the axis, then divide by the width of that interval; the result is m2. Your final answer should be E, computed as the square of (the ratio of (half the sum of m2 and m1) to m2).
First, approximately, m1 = 42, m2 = 8.30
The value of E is 9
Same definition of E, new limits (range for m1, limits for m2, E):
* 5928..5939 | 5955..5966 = 5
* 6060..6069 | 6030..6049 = 5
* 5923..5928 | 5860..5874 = 3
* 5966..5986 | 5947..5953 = 20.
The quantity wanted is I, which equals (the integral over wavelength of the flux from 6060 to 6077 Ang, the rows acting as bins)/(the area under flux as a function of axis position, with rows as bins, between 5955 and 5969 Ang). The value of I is 1.24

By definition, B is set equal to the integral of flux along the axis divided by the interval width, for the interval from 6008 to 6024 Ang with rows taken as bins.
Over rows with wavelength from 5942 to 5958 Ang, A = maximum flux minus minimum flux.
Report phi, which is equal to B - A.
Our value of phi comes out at 6.4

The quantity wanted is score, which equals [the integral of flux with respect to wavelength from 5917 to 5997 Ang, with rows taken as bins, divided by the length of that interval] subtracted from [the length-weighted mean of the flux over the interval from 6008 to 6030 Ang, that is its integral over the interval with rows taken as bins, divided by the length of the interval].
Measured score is 0.20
